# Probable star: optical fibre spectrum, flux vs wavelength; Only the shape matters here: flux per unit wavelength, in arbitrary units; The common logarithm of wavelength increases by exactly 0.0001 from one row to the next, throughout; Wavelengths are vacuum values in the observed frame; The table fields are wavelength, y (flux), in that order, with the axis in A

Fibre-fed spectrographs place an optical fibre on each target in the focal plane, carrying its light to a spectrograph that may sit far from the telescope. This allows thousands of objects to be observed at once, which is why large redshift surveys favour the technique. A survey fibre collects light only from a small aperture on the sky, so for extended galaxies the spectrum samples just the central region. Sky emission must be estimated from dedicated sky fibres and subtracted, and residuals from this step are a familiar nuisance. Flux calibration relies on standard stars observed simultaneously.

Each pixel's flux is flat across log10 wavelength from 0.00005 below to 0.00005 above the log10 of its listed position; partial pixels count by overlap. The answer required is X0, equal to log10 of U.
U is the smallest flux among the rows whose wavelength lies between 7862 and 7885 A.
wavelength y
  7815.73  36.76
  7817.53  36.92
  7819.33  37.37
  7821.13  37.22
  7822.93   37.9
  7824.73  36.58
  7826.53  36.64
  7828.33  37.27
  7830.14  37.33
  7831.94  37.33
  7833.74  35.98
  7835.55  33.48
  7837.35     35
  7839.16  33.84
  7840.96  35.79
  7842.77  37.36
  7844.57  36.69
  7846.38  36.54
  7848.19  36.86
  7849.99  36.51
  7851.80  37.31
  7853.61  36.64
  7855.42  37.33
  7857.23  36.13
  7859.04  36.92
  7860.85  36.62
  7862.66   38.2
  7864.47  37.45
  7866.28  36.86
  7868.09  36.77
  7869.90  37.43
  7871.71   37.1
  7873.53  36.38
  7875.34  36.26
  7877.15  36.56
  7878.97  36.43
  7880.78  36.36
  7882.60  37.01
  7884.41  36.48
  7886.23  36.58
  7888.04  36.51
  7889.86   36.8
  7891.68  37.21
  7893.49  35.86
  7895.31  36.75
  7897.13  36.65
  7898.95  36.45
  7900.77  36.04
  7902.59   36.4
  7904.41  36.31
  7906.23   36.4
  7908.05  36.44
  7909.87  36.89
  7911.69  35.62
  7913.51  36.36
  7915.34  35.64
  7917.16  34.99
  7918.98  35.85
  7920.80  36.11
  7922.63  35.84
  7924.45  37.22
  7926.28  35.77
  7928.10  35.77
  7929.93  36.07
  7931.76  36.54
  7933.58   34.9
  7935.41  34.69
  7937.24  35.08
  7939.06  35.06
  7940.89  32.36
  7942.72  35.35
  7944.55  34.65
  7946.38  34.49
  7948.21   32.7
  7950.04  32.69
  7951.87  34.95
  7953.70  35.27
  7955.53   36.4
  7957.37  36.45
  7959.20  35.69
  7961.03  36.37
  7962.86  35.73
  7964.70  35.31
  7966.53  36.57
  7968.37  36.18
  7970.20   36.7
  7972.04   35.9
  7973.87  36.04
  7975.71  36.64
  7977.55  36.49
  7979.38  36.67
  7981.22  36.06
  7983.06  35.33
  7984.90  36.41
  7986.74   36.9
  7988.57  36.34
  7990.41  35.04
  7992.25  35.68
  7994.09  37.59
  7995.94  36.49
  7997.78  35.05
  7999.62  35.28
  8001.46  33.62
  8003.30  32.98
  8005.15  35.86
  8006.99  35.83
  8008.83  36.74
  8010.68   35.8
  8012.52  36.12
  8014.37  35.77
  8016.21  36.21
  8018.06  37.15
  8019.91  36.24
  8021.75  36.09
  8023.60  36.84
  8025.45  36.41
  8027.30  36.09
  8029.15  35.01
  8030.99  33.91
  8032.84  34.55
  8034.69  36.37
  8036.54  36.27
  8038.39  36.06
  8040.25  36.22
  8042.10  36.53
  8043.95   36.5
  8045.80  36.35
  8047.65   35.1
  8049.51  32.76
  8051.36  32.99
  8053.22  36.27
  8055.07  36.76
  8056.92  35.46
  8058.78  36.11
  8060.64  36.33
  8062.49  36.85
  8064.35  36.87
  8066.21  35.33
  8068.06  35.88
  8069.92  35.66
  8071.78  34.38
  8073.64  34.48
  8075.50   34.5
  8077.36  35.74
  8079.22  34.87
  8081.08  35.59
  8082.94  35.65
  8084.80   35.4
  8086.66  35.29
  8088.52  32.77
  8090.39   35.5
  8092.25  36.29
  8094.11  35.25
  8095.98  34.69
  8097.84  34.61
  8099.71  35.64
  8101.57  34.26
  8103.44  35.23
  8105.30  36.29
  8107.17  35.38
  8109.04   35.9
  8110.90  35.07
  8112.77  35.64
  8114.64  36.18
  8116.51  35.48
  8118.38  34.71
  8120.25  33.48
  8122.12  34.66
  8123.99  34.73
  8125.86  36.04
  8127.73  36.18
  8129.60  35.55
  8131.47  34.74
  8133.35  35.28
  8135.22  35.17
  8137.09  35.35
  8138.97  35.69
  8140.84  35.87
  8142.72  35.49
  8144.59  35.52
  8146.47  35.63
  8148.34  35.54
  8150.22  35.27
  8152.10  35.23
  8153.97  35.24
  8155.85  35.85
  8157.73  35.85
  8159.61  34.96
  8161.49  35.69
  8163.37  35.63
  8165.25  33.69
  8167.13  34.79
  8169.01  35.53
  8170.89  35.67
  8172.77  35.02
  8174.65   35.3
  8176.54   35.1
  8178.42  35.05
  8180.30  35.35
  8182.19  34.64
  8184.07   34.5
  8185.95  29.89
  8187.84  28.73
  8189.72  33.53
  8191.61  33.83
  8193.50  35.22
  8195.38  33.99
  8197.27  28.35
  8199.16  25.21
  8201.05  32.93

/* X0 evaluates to 1.559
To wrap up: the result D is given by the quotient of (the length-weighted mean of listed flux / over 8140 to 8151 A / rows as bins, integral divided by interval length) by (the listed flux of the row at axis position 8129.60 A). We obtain 1.00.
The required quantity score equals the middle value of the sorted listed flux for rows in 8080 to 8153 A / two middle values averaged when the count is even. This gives 35.40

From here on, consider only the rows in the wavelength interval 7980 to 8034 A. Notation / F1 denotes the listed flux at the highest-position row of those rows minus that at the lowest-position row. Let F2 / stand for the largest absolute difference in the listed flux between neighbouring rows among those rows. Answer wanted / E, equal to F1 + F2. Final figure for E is 1.37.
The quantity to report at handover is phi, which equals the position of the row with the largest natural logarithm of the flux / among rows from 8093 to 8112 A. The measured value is 8105.30 A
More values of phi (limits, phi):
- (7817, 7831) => 7822.93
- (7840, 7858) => 7842.77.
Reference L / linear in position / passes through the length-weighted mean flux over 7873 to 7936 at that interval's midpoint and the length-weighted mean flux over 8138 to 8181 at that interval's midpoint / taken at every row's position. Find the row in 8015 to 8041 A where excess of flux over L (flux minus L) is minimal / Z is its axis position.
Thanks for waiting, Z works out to 8030.99 A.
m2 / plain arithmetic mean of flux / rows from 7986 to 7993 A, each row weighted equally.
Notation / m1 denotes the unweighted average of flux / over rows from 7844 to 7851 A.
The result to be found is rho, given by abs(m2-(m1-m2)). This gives 35.3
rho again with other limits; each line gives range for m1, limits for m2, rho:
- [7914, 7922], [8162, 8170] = 34.2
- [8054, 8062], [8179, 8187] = 31.0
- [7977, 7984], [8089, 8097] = 34.7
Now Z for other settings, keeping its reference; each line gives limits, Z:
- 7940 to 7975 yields 7940.89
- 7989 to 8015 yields 8003.30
